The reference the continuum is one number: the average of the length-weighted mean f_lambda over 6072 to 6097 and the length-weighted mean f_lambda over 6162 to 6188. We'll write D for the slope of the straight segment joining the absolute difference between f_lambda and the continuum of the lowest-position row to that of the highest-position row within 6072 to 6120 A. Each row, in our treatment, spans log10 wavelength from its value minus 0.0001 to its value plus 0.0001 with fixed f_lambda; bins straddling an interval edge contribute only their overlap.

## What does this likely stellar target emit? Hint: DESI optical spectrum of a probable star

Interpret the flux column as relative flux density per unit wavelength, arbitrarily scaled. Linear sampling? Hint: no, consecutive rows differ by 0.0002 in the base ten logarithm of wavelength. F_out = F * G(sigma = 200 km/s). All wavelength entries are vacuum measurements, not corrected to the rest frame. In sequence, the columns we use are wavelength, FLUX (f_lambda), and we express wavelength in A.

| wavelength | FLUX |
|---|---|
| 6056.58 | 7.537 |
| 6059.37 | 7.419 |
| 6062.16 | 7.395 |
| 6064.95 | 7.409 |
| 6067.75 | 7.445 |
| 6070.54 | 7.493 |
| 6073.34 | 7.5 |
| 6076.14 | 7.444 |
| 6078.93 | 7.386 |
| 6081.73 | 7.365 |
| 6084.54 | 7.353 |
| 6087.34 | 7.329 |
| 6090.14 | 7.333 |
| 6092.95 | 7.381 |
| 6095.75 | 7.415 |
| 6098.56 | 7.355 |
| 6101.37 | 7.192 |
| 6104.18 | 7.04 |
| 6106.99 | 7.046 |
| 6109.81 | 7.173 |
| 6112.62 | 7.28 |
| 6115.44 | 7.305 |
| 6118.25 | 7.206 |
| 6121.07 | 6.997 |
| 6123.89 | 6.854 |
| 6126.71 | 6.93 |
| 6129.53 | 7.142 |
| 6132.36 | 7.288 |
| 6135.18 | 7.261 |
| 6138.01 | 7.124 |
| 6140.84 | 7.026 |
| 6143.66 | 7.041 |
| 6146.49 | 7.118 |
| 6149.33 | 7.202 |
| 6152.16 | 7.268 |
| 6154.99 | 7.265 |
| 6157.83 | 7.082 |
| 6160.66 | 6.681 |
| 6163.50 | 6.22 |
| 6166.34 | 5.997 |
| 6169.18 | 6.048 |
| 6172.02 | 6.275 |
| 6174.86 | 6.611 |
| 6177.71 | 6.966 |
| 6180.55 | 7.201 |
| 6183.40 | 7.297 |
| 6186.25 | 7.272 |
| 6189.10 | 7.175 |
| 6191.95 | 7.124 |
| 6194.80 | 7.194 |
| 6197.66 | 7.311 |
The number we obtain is -0.0065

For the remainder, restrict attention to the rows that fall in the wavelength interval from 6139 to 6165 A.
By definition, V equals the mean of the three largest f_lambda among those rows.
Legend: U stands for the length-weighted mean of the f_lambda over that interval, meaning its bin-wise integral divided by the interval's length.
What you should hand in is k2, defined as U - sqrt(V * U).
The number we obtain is -0.13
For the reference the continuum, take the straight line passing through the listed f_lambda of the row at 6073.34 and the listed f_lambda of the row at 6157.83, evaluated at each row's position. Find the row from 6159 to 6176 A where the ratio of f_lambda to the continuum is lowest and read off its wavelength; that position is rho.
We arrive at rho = 6166.34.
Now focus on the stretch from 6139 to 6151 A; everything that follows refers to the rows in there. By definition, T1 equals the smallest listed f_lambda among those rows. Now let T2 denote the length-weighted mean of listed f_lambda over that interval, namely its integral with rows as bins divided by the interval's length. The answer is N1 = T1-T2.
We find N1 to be -0.08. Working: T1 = 7.026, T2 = 7.10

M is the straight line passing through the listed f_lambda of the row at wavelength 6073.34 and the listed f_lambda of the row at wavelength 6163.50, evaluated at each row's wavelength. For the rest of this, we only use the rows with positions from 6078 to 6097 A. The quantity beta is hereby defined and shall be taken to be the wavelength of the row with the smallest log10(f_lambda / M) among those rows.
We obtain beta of 6078.93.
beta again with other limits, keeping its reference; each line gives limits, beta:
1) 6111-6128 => 6123.89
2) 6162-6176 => 6166.34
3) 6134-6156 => 6140.84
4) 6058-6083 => 6059.37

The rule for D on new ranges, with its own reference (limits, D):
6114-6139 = -0.0080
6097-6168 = 0.0103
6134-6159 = -0.0079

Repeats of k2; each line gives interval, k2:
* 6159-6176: -0.10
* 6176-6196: -0.04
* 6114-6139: -0.08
